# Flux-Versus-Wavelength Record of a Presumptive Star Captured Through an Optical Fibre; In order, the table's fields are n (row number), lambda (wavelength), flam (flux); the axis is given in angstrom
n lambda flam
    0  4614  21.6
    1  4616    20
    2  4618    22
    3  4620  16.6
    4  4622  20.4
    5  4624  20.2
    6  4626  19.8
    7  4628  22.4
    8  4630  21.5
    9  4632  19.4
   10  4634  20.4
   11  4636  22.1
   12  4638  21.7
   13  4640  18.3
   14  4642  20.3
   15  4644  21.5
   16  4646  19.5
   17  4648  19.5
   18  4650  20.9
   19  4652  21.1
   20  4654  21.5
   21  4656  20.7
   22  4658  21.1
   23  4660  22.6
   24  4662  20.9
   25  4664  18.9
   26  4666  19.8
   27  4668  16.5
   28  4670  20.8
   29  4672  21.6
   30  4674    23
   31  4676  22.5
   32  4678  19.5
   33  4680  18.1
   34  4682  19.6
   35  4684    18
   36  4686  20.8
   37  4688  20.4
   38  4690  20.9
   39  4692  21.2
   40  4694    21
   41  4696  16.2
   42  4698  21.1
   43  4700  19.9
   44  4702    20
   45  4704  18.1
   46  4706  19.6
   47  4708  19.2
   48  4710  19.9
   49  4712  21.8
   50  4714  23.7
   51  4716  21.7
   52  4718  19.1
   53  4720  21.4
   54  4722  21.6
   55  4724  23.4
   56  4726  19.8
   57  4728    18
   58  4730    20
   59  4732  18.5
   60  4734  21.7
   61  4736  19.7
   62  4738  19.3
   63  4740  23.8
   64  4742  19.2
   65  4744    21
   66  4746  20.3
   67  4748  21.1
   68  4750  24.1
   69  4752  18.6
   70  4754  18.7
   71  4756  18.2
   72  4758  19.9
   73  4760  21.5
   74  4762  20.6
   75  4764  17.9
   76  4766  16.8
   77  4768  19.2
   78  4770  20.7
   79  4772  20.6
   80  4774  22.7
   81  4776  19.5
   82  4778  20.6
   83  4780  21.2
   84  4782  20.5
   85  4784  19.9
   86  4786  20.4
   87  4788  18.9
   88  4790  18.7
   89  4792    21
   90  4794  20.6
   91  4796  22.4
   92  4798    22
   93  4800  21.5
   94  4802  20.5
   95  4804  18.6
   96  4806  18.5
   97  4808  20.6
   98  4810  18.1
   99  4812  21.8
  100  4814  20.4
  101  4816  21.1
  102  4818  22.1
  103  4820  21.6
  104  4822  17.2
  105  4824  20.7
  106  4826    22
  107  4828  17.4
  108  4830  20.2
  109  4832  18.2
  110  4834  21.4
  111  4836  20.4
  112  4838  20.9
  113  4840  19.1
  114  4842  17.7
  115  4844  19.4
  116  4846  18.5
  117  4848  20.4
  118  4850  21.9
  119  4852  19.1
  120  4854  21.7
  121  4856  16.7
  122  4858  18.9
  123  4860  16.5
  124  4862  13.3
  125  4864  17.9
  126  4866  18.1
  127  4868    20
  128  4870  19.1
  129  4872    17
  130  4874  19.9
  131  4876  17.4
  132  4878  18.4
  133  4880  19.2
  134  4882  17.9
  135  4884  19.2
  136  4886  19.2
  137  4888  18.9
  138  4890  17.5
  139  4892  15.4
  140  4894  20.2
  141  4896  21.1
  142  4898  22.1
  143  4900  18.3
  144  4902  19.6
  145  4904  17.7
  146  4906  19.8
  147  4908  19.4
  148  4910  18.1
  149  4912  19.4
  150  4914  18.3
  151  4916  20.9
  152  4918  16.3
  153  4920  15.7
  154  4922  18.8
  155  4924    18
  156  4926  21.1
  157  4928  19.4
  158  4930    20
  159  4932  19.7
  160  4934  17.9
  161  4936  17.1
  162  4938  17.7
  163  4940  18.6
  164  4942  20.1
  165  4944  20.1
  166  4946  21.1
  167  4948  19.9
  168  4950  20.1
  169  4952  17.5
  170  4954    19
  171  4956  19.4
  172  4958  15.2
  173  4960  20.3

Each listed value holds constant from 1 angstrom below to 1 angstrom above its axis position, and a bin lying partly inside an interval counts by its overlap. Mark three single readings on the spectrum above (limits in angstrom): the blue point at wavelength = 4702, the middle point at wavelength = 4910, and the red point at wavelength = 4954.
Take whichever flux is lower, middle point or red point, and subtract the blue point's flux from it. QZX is -1.9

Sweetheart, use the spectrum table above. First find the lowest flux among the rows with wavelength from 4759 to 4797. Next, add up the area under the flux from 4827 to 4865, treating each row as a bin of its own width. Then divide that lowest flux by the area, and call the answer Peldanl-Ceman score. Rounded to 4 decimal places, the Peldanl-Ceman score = 0.0234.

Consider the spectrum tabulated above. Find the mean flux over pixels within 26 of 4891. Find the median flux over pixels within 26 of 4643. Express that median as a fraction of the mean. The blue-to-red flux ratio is 1.09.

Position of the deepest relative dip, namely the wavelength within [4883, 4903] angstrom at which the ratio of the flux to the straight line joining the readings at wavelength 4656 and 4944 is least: 4892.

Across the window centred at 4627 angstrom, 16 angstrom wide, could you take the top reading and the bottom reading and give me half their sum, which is 19.5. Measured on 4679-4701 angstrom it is 18.7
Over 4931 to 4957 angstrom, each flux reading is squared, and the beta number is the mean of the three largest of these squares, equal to 418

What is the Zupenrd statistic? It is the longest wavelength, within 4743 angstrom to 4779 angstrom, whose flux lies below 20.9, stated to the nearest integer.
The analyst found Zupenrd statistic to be 4778 angstrom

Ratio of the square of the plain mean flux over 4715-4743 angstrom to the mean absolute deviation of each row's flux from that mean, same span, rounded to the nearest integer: 280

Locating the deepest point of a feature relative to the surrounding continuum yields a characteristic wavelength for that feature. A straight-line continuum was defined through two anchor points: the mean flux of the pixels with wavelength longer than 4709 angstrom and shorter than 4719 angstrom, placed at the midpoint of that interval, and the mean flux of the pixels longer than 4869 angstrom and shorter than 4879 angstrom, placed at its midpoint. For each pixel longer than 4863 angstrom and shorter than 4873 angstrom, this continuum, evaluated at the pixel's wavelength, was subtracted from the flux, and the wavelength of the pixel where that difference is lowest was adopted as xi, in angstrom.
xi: 4872 angstrom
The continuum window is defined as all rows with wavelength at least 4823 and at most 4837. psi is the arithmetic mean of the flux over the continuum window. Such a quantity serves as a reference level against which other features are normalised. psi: 20.0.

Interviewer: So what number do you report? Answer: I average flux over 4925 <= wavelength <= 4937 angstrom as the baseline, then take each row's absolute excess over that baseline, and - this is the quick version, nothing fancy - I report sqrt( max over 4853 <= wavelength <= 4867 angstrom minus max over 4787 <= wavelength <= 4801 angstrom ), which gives 1.6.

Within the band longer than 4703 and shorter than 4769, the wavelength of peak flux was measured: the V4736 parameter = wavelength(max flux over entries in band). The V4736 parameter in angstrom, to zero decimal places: 4750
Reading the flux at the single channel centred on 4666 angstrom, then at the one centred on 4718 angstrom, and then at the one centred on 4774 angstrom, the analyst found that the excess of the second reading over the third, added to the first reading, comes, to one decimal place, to 16.2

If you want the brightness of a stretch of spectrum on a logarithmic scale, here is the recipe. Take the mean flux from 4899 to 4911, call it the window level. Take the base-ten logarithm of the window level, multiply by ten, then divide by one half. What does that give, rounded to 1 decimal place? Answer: 25.5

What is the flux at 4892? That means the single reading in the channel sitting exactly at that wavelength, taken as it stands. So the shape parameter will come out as 15.4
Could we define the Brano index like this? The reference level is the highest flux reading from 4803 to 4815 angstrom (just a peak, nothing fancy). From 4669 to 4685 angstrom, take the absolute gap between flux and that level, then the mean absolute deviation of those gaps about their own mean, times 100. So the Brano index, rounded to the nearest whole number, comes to 111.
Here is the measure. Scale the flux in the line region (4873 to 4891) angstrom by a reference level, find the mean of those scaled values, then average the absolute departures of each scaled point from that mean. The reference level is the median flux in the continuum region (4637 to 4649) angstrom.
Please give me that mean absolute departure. 0.037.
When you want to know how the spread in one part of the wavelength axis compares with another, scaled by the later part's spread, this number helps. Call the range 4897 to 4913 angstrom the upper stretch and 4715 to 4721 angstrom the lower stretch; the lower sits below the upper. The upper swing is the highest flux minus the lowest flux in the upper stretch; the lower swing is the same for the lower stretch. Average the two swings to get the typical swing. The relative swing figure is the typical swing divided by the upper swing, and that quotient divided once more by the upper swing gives 0.181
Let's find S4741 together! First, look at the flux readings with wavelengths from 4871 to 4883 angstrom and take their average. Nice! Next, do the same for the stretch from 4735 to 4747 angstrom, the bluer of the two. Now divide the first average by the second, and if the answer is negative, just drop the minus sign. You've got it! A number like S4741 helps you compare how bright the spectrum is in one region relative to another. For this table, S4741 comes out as 0.89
